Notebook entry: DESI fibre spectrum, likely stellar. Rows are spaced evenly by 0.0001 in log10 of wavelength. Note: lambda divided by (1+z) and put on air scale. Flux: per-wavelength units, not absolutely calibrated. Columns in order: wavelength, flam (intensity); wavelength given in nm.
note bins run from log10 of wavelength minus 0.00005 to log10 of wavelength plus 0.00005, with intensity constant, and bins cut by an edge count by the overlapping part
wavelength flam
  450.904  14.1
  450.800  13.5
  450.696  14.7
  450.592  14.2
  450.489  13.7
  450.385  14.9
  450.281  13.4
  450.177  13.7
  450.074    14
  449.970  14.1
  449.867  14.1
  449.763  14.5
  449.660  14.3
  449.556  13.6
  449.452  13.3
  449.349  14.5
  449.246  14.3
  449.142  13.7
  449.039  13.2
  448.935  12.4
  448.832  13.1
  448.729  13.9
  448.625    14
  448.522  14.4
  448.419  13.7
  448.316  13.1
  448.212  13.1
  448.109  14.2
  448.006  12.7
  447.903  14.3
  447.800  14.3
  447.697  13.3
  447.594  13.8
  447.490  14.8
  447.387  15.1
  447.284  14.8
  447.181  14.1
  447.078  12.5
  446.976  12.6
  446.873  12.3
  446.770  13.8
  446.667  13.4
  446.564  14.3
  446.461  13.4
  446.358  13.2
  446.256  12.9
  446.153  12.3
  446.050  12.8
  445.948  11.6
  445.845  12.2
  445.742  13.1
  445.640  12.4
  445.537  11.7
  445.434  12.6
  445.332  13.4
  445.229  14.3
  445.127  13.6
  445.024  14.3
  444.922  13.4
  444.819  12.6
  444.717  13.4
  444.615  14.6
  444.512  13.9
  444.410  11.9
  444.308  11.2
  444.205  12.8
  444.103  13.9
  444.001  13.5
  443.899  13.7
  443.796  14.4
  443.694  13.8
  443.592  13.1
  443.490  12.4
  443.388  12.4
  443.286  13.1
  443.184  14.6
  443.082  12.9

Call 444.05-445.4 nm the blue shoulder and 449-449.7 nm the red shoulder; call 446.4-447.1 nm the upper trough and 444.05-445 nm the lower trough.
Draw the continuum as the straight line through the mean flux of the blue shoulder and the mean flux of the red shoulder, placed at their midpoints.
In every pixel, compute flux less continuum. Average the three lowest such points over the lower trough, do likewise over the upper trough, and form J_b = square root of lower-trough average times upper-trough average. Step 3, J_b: 1.25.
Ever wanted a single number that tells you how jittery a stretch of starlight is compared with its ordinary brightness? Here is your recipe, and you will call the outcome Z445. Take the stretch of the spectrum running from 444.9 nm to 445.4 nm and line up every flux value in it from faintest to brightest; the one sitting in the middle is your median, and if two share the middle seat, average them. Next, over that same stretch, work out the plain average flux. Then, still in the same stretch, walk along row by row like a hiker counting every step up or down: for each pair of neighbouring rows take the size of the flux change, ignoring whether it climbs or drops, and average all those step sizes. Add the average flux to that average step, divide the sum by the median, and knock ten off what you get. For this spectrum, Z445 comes -8.93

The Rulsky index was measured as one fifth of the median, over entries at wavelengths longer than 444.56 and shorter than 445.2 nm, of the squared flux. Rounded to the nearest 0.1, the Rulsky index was 36.5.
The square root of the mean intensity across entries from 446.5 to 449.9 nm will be 3.71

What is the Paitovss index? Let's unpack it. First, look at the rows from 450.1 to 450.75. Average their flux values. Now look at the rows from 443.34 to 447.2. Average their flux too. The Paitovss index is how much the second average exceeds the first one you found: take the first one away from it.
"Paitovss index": -1.0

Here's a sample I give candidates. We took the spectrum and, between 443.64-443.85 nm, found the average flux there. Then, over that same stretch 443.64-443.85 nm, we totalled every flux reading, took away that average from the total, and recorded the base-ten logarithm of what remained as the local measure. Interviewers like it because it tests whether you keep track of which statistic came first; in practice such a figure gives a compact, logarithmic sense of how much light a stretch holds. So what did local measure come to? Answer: 1.15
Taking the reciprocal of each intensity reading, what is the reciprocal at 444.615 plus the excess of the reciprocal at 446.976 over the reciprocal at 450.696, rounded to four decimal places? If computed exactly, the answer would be 0.0798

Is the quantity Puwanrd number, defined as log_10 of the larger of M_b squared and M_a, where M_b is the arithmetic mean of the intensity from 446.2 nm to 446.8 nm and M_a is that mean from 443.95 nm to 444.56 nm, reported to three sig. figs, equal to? 2.26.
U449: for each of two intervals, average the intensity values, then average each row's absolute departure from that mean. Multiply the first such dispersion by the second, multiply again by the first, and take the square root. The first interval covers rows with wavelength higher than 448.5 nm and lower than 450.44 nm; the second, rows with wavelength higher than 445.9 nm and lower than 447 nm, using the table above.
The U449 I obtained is 0.37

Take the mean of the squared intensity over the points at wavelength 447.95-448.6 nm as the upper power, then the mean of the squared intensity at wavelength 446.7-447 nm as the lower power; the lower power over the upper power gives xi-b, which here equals 0.91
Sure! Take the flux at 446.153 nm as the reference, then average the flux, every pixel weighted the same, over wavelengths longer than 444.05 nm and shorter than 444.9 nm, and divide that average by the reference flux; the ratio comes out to 1.06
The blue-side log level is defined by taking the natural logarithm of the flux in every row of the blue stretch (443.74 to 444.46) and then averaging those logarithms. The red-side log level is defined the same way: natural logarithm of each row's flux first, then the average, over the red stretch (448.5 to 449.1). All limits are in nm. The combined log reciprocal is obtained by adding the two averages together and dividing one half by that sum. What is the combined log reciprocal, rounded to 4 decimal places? 0.0968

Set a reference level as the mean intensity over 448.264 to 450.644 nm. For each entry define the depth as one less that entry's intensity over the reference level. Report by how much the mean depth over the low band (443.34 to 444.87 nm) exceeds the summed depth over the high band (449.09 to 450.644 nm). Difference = 0.25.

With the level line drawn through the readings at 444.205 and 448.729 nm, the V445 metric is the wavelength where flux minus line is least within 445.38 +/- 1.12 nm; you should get 444.308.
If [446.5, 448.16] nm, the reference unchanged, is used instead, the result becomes 446.873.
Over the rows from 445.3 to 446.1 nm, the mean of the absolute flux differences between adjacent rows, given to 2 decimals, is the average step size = 0.83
